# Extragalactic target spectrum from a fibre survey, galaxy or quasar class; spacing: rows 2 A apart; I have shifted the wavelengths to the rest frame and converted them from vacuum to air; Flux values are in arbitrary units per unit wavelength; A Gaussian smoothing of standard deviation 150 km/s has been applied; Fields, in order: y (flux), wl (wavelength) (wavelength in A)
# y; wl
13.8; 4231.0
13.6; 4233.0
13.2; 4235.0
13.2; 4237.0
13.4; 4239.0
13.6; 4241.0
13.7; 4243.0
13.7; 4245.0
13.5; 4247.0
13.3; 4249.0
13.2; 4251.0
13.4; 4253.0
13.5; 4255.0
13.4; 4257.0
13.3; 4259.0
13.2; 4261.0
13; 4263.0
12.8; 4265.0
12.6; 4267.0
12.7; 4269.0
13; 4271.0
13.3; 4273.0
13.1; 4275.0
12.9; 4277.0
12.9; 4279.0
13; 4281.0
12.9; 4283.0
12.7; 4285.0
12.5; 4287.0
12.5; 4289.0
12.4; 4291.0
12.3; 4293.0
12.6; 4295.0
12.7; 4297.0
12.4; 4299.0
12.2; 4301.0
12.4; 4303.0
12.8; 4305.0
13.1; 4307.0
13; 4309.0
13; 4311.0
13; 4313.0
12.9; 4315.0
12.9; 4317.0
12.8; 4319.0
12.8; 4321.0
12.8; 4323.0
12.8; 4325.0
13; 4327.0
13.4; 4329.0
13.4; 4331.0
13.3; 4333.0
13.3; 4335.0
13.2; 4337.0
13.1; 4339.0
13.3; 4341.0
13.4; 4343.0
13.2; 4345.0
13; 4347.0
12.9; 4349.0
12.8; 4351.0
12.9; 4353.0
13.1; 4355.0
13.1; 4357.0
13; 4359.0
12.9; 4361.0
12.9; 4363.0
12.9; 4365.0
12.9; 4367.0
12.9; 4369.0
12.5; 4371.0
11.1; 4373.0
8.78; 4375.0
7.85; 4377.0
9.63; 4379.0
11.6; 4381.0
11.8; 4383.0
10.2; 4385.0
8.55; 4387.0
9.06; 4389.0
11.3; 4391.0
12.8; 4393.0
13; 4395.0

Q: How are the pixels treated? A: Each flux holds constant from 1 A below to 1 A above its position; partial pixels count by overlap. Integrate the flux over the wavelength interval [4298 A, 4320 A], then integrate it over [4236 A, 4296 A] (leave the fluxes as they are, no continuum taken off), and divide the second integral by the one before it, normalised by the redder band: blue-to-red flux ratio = 2.8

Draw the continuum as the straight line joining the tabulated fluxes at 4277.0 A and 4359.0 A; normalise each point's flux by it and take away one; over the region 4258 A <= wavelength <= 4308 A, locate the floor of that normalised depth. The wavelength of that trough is 4301.0 A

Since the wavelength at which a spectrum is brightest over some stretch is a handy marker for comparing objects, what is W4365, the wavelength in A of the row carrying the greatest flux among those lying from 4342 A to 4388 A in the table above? 4343.0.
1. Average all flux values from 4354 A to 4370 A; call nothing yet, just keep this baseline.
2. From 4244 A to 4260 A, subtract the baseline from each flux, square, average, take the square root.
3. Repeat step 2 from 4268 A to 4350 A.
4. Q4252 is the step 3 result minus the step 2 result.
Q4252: -0.16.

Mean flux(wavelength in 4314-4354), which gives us 13.06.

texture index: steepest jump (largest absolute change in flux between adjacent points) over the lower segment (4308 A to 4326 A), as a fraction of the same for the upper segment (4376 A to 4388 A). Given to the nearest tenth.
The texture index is 0.1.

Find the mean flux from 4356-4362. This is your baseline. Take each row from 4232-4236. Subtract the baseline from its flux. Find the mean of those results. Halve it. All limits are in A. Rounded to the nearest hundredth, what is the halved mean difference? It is 0.20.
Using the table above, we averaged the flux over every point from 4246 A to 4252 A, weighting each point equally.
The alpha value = 13.3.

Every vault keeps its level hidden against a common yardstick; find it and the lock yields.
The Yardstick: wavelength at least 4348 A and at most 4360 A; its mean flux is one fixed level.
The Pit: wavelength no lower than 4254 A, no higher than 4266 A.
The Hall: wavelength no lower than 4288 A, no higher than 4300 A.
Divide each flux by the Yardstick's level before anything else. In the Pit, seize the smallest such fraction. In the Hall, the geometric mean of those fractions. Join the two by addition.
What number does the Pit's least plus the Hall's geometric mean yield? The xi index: 1.95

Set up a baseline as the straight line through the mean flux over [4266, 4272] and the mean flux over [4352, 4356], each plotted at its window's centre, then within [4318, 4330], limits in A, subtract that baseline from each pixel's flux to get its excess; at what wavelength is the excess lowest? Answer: 4325.0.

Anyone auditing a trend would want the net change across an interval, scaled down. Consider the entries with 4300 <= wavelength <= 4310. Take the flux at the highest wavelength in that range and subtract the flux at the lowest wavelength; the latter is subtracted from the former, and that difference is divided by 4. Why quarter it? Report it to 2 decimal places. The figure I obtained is 0.20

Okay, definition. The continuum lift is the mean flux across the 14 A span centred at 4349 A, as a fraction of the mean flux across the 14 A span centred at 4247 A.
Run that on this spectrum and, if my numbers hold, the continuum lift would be 0.97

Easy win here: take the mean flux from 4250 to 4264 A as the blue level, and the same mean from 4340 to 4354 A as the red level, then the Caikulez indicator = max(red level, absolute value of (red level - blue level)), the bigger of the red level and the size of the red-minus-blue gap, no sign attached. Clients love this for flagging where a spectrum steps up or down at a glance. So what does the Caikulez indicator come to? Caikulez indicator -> 13.1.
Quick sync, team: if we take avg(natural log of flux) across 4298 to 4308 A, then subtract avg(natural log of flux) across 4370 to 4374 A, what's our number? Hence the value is 0.065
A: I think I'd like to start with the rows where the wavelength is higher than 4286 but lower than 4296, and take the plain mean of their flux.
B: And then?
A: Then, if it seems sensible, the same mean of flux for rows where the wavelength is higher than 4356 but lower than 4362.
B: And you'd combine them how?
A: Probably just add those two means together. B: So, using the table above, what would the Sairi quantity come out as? 25.5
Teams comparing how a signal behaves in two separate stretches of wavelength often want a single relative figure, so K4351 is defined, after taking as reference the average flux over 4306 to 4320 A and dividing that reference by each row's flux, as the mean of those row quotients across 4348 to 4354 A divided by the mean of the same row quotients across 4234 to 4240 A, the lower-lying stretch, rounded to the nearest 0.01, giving 1.03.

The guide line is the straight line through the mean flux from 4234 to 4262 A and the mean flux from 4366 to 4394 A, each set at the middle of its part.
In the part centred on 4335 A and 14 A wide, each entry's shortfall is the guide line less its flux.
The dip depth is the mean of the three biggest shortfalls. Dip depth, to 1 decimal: -1.6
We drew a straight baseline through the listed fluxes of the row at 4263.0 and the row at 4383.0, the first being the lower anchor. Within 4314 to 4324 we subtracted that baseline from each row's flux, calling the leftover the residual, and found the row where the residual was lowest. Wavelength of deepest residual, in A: 4319.0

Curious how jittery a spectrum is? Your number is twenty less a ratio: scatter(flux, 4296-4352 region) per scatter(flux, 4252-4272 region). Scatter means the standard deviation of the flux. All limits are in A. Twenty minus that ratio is 19.0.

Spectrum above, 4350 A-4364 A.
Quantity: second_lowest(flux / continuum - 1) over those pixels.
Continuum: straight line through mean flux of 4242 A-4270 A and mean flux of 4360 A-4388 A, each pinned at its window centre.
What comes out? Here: 0.12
